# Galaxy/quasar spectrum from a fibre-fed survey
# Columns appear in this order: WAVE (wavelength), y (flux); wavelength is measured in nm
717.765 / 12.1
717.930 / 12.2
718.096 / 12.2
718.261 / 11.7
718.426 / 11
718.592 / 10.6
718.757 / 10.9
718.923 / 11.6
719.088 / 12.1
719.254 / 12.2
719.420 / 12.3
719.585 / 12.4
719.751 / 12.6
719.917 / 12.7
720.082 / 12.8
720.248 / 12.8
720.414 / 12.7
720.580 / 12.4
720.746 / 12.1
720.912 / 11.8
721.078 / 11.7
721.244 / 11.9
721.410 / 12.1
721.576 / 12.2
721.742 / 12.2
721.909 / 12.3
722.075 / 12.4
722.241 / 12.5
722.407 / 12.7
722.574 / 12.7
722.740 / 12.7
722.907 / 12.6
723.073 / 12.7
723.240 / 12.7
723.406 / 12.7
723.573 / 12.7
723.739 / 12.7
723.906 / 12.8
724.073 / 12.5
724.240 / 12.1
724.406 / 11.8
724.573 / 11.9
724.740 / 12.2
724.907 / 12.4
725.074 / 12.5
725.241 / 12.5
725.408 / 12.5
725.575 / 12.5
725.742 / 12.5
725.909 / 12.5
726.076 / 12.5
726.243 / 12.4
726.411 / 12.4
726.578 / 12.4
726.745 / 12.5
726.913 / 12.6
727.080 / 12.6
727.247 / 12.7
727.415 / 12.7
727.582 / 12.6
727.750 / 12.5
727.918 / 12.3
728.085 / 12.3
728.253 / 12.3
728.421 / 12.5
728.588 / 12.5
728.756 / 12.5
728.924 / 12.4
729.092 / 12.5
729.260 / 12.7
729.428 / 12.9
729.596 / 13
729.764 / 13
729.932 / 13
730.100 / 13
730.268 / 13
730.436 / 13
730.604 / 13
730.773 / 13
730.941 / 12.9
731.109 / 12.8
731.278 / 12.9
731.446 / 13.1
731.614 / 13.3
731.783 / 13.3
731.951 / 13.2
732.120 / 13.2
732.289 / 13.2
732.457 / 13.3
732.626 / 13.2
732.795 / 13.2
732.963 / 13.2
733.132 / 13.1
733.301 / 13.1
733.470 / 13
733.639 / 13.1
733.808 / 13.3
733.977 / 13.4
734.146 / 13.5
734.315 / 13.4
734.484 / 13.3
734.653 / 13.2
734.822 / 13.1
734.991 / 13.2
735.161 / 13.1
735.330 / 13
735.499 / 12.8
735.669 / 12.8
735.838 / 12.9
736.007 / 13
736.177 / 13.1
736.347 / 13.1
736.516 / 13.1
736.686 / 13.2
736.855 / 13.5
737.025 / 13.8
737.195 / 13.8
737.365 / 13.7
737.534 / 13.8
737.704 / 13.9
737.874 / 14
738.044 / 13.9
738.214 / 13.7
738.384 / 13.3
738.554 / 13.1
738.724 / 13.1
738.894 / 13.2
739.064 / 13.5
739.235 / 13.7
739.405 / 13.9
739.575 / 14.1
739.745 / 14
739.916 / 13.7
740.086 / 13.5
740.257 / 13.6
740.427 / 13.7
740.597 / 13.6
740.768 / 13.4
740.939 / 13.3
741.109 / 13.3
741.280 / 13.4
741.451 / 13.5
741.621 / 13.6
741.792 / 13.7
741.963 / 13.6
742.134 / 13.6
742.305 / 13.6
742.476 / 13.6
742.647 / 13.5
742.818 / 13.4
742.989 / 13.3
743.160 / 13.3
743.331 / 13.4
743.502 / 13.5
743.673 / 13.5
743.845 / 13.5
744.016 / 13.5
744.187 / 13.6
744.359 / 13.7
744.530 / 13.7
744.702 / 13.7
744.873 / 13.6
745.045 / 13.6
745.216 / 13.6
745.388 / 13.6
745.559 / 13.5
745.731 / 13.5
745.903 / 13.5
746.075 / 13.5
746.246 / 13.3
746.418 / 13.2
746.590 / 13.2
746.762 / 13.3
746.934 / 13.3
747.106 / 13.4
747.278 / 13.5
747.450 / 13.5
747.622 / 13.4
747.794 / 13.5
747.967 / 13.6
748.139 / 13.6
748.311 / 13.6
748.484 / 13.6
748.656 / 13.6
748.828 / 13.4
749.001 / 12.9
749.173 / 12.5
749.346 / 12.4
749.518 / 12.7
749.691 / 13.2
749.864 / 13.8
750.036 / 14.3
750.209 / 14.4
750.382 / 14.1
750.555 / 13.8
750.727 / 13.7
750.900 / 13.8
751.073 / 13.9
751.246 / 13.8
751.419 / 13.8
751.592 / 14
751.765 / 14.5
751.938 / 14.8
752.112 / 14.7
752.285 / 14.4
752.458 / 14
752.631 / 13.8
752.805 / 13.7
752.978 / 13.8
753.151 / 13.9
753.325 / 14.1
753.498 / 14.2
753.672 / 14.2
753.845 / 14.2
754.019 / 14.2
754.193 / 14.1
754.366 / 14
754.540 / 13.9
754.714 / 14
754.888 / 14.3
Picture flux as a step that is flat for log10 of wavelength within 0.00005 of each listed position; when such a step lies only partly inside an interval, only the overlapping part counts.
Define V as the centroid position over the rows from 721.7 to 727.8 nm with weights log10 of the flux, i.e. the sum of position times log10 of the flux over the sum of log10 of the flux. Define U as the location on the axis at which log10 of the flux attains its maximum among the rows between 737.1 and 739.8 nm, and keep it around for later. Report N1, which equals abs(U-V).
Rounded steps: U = 739.575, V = 724.74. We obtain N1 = 14.83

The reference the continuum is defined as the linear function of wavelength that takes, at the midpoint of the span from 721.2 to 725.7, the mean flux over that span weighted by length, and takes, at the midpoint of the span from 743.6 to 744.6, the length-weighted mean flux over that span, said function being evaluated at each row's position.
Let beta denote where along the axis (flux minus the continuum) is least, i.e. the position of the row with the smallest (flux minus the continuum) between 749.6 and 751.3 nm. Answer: 749.691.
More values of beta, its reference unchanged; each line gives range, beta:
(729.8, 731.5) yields 731.109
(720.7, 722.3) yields 721.078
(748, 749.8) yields 749.346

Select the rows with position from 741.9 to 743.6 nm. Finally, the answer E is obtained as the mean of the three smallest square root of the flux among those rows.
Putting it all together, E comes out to 3.65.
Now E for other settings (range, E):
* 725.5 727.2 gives 3.52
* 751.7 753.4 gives 3.71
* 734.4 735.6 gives 3.60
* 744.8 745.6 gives 3.68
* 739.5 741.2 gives 3.65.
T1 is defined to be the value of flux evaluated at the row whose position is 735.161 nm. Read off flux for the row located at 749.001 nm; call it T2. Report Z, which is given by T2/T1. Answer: 0.98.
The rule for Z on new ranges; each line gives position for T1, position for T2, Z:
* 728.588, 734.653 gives 1.06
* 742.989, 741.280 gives 1.01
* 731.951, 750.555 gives 1.05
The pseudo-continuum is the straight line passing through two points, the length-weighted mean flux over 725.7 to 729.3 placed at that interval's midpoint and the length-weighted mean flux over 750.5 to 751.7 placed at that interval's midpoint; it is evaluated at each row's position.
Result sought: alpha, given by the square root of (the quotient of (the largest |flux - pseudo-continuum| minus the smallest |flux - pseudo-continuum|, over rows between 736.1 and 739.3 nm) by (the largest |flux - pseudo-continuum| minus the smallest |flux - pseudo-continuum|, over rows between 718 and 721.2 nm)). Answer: 0.80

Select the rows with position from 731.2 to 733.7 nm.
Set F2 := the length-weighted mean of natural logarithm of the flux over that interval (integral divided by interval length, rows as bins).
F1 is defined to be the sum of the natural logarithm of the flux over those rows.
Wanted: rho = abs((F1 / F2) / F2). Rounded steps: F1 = 39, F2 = 2.58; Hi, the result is 5.8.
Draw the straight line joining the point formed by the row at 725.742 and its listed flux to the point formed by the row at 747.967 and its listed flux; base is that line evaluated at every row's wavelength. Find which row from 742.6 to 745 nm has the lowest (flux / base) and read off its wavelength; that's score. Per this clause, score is 743.160 nm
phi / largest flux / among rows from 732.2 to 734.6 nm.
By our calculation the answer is 13.5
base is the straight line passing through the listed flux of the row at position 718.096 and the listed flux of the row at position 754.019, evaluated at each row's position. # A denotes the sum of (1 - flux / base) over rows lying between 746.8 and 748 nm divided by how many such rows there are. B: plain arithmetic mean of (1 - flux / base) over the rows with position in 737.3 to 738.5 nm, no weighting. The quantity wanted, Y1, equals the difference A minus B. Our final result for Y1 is 0.062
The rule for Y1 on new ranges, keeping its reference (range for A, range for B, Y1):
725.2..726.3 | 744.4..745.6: 0.005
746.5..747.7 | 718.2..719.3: -0.033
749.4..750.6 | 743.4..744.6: 0.011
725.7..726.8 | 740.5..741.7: 0.013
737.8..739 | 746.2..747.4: -0.046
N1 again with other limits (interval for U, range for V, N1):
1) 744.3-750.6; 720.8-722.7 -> 28.46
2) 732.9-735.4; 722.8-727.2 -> 9.16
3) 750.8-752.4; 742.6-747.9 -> 6.72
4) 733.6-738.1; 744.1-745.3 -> 6.83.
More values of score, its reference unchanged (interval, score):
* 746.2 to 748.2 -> 746.590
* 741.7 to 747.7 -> 746.590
